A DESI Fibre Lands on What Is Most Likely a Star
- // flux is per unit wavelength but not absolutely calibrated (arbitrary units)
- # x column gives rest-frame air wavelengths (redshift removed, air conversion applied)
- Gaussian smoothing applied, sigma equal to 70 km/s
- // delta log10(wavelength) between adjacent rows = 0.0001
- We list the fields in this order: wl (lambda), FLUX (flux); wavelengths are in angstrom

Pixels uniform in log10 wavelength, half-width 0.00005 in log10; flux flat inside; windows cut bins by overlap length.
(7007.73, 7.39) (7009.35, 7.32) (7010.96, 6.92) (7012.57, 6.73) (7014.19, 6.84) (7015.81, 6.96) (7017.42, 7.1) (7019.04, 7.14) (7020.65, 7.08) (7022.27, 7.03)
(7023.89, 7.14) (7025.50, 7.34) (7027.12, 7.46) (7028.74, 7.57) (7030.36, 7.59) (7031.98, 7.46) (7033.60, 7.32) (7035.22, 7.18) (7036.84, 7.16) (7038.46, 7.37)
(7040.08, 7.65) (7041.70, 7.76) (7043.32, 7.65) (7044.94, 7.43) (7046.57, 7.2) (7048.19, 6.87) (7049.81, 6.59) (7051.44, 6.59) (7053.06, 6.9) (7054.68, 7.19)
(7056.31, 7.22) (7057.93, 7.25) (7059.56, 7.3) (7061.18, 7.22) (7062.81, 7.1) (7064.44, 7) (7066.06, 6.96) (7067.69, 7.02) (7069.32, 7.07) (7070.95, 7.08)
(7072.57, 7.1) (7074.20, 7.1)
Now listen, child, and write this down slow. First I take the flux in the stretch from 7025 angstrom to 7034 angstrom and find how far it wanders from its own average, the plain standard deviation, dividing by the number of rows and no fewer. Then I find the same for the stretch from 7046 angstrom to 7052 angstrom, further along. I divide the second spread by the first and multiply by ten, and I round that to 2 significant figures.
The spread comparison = 25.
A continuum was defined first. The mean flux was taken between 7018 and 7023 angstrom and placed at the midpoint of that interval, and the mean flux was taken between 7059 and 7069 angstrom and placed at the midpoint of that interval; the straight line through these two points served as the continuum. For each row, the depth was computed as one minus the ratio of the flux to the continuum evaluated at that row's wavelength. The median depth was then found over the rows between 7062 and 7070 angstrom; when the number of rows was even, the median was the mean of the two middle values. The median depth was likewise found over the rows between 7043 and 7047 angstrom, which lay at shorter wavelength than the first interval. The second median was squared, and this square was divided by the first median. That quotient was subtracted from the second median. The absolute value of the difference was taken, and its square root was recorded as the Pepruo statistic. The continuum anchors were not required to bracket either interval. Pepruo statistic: 0.5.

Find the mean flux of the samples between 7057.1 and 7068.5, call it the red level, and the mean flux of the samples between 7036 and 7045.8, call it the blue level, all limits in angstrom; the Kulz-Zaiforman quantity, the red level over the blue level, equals 0.95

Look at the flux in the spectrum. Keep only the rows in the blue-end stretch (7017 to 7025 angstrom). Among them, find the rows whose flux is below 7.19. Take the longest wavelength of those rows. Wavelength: 7023.89 angstrom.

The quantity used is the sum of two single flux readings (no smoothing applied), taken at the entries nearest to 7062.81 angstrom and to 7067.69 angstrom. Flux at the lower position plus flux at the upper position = 14.1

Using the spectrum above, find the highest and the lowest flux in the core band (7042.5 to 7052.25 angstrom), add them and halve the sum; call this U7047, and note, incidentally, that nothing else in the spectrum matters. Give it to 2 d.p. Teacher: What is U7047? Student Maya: 7.12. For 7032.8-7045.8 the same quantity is 7.46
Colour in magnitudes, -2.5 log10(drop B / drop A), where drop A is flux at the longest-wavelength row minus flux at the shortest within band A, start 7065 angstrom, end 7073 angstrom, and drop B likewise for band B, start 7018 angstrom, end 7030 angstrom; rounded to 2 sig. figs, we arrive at -1.2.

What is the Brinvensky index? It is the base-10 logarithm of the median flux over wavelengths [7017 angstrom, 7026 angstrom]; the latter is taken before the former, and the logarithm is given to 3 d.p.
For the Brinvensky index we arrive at 0.852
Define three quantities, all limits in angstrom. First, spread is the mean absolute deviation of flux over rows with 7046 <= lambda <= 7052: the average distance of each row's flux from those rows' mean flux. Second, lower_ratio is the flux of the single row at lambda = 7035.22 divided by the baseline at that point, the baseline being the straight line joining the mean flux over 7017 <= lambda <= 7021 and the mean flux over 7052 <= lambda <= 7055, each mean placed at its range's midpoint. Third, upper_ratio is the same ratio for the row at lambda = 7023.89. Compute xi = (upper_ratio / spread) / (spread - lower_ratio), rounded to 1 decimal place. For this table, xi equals -5.7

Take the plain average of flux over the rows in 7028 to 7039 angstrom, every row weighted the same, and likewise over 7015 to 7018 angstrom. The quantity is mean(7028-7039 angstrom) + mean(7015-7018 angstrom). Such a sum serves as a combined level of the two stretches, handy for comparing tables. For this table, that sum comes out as 14.4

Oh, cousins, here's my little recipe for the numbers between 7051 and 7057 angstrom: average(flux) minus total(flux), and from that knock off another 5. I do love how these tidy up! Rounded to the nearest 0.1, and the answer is -25.9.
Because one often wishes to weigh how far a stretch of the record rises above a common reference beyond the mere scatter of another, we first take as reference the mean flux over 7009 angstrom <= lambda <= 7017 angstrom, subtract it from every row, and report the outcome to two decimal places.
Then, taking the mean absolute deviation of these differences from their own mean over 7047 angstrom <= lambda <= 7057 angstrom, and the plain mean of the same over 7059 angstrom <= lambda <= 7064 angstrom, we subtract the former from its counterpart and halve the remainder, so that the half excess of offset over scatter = 0.02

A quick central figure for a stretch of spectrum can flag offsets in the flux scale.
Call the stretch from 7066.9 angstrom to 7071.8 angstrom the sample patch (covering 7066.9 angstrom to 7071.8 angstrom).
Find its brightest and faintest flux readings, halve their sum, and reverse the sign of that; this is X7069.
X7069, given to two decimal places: -7.05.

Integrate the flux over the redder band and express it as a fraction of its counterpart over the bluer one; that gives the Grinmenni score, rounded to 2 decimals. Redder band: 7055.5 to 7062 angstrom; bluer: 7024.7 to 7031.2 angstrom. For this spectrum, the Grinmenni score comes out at 0.97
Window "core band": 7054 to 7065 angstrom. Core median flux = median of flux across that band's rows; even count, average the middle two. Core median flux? 7.22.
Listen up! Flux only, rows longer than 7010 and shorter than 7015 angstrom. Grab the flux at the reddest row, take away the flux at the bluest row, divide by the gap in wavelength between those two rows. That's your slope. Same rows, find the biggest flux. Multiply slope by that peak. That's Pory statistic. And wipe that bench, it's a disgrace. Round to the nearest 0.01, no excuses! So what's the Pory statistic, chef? -0.17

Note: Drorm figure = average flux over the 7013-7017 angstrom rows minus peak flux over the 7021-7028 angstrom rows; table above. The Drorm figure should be -0.56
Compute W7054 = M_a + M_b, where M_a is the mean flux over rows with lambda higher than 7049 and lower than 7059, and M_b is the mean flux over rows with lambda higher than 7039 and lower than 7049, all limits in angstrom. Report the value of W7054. 14.4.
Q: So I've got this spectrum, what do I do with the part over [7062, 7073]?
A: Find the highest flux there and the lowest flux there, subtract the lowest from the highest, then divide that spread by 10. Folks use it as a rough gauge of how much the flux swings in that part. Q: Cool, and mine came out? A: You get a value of 0.014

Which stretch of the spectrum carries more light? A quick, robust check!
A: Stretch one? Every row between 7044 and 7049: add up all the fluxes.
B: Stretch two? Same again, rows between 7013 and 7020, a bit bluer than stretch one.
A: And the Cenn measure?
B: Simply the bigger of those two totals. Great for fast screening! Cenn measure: 28.0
